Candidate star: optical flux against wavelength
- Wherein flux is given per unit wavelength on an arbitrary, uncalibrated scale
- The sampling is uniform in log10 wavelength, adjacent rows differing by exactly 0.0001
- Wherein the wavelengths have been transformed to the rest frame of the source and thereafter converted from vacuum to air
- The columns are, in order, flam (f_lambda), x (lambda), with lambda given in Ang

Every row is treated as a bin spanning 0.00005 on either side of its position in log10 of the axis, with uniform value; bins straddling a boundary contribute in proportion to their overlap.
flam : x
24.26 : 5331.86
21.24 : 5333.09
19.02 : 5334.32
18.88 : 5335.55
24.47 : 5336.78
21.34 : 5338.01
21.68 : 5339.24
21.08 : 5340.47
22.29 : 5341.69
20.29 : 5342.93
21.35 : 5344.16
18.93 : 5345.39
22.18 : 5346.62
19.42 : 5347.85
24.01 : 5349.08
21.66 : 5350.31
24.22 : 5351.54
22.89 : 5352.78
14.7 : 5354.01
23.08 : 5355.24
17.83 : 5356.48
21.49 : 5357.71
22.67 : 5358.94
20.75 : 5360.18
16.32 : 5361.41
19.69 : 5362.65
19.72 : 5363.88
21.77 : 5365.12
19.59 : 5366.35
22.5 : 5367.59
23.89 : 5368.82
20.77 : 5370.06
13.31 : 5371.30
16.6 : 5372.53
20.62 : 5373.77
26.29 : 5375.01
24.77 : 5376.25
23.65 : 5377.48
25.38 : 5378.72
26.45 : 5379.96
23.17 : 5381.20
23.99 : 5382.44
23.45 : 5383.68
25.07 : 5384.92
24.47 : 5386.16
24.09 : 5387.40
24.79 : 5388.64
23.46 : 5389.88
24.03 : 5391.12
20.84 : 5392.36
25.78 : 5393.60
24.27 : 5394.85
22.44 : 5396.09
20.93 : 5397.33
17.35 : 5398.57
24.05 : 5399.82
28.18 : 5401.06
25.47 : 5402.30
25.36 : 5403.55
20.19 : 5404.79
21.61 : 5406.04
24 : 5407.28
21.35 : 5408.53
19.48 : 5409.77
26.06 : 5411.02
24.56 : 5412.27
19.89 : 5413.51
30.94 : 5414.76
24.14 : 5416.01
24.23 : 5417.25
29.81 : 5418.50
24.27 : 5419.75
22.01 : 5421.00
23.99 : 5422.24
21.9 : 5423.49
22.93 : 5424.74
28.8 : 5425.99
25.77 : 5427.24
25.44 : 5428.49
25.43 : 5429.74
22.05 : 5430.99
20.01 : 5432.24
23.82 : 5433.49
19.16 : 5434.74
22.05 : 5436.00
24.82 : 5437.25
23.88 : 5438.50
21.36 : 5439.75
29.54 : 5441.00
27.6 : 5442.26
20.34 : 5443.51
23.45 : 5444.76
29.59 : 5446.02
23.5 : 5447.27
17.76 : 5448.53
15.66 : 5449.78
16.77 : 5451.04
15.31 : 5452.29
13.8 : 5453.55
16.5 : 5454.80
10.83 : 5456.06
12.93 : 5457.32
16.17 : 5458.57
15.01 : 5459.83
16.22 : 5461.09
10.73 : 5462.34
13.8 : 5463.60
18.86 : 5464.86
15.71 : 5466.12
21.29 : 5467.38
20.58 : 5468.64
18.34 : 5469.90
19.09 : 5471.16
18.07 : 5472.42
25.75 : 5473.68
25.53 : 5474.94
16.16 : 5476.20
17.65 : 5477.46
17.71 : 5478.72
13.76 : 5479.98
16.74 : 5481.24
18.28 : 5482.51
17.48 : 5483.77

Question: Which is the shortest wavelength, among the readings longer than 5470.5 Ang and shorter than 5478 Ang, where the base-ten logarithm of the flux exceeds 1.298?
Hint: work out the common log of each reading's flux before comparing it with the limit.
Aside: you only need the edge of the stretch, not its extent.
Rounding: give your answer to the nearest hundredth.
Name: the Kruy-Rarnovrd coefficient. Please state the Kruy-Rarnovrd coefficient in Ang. 5473.68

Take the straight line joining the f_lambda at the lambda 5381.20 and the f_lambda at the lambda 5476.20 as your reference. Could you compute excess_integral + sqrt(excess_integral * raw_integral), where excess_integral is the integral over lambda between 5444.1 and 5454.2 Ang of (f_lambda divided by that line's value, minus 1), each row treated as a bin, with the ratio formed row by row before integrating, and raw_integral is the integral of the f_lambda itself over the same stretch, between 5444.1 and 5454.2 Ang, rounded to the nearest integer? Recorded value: 12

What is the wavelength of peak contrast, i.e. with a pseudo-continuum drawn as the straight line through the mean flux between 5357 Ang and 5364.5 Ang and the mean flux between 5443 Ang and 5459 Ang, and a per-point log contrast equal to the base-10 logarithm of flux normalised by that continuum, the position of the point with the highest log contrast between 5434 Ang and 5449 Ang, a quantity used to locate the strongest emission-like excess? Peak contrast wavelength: 5446.02 Ang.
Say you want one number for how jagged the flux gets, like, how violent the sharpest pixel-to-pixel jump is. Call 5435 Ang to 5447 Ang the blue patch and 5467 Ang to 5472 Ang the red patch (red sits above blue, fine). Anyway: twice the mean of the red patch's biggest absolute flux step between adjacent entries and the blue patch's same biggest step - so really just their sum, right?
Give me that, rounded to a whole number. 10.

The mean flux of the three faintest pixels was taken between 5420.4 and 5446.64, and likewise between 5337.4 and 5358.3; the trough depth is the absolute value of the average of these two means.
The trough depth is 18.5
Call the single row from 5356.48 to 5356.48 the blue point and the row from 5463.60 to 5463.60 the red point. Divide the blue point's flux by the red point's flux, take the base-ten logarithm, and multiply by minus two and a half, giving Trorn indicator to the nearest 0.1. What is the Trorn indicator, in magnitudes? -0.3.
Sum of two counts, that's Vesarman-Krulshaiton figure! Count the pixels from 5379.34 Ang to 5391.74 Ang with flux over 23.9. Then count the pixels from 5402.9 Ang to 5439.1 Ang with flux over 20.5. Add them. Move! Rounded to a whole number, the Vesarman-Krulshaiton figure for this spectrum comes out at 31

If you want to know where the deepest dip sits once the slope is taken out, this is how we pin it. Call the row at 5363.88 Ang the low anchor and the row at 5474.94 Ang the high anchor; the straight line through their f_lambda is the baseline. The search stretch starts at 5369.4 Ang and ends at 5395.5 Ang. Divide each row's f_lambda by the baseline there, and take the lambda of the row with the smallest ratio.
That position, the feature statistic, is 5371.30 Ang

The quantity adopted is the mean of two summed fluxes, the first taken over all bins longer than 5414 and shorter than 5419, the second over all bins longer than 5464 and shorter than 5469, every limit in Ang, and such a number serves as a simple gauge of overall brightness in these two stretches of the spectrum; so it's 93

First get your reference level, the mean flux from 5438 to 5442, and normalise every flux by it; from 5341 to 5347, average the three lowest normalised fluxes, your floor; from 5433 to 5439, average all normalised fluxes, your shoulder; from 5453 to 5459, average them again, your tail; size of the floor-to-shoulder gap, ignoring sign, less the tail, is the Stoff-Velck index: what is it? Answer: -0.46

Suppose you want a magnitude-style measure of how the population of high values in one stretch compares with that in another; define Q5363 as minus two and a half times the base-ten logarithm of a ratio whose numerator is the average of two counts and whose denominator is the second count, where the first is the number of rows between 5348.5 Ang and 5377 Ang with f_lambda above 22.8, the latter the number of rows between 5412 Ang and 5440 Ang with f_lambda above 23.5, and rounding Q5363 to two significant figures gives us 0.31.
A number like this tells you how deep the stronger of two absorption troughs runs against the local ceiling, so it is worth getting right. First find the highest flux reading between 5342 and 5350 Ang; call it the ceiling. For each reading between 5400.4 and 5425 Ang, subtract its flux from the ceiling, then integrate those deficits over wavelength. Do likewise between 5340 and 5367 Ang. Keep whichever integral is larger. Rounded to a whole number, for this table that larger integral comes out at 89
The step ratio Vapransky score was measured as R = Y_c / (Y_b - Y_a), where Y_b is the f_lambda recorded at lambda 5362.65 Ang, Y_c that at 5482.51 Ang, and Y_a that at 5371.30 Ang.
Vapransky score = 2.9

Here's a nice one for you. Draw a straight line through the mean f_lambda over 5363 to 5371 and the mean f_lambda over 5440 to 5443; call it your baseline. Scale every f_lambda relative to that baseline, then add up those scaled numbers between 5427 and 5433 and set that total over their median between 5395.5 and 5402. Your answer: 4.7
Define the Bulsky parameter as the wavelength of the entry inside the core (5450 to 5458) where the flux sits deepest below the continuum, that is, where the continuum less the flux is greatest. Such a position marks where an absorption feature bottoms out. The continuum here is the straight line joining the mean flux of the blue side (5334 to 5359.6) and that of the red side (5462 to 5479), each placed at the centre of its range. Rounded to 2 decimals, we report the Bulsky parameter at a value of 5456.06 Ang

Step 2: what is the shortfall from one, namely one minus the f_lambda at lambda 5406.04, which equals -20.6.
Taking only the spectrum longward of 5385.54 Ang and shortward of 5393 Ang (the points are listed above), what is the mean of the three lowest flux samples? 22.8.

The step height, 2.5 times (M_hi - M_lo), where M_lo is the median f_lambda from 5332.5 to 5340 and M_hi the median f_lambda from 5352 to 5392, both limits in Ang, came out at 4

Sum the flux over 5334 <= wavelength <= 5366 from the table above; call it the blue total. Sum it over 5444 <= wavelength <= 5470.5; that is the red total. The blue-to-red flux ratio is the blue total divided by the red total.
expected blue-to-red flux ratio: 1.5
